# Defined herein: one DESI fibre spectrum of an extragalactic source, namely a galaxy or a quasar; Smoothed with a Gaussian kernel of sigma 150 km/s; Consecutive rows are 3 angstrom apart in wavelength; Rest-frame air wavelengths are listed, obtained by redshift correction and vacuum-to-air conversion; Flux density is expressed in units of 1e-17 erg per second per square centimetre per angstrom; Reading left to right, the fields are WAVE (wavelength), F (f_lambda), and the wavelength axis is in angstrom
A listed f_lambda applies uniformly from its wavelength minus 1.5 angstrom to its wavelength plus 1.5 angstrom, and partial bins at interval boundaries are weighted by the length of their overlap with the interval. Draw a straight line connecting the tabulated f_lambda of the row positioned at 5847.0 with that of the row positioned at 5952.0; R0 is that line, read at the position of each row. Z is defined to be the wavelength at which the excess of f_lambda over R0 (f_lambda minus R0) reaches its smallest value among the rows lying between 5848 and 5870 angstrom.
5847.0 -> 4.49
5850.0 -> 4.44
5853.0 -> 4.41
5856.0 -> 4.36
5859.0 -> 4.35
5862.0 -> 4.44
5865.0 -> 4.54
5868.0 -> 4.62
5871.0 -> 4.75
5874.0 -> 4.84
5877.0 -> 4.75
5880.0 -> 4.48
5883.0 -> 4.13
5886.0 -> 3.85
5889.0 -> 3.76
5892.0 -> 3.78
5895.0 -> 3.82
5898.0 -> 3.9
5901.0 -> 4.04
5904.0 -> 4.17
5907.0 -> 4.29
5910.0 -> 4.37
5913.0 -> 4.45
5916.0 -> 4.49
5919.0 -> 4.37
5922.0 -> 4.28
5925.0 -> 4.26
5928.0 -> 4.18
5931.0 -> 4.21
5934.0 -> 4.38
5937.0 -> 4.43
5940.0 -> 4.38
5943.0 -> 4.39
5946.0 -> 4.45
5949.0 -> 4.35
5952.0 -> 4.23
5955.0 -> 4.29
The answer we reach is 5859.0 angstrom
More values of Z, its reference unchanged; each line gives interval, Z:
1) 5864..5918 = 5889.0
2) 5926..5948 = 5928.0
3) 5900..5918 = 5901.0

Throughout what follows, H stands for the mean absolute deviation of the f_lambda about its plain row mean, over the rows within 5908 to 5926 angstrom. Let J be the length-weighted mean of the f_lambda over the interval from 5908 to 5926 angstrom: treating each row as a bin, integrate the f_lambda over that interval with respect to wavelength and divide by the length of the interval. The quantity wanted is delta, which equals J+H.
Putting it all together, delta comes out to 4.44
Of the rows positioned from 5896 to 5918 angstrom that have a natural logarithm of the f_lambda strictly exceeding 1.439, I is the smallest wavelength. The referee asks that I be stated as 5907.0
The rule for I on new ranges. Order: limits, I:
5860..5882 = 5862.0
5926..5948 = 5934.0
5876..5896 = 5877.0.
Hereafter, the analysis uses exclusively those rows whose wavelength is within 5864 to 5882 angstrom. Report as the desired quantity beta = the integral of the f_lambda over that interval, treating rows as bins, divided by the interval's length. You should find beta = 4.65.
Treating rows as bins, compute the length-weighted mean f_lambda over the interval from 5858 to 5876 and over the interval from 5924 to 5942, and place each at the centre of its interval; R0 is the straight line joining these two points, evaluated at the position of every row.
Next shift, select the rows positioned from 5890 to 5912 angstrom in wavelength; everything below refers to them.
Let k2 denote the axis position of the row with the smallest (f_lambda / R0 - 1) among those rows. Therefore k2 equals 5892.0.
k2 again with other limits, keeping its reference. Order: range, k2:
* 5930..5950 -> 5931.0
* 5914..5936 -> 5928.0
